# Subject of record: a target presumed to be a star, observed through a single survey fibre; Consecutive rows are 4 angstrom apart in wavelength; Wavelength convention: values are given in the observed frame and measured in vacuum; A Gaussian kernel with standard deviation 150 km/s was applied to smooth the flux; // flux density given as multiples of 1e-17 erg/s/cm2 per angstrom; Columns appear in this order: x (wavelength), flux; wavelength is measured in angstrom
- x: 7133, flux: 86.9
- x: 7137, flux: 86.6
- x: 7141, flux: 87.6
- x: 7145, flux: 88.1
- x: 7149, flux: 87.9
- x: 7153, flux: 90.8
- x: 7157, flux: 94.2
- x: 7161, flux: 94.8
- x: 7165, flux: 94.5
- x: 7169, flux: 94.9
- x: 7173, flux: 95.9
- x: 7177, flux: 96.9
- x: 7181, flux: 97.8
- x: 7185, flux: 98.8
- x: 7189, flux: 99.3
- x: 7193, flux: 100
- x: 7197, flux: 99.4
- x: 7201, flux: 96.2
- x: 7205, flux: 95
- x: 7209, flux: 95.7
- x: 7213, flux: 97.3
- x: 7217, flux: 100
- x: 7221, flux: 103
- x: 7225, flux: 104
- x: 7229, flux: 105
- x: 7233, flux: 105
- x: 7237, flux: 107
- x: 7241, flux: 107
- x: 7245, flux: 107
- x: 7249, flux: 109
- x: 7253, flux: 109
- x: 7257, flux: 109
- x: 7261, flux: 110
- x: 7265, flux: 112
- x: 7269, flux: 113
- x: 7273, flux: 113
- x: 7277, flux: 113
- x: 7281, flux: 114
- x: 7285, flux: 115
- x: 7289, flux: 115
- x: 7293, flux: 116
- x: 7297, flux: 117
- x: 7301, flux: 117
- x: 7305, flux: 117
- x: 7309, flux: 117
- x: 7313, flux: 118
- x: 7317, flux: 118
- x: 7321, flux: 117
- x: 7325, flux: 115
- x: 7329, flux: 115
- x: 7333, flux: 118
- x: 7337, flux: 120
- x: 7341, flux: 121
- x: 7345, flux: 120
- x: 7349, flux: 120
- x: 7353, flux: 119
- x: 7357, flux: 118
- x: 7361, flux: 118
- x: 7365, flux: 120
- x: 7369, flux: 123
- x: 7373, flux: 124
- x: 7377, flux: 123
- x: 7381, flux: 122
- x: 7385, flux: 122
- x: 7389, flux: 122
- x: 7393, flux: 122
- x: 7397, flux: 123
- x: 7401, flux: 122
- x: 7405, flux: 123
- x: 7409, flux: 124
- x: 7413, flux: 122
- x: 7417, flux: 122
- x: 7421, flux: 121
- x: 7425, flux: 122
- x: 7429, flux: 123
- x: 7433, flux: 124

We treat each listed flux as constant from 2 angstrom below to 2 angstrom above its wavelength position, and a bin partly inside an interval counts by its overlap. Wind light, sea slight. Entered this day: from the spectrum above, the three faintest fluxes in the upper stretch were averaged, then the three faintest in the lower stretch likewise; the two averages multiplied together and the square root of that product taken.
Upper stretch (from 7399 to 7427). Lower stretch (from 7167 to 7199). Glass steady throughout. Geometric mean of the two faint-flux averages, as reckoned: 108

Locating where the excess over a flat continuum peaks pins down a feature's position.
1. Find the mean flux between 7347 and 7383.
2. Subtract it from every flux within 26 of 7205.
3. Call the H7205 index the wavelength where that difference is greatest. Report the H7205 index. 7229 angstrom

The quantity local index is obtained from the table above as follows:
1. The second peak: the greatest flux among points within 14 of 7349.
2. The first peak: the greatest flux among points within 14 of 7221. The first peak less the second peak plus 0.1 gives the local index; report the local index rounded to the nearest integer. -16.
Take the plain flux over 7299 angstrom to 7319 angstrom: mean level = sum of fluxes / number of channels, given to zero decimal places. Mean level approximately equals 117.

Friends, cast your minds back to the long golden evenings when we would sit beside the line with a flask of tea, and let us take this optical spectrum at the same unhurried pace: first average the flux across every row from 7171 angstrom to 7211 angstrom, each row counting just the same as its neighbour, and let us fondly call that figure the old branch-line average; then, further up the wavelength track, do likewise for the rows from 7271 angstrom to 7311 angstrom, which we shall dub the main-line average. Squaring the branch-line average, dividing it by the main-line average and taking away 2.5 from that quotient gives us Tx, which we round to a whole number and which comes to 80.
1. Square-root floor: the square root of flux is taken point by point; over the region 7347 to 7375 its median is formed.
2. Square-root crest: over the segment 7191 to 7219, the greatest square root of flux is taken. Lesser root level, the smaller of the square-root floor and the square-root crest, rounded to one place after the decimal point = 10.0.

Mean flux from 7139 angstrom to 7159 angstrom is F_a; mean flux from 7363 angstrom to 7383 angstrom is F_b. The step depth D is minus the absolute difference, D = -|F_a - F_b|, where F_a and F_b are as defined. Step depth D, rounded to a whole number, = -33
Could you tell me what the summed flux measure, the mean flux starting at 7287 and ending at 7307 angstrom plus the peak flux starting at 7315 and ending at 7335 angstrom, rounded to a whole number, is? 234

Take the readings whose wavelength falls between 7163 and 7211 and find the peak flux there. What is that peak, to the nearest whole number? 100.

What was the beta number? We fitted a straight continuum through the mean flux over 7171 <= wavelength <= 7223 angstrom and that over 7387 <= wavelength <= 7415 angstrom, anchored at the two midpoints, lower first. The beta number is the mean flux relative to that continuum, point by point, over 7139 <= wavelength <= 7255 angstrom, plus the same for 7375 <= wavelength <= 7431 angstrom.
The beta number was 2.00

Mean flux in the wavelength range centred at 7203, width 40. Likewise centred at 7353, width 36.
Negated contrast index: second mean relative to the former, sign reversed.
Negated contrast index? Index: -1.22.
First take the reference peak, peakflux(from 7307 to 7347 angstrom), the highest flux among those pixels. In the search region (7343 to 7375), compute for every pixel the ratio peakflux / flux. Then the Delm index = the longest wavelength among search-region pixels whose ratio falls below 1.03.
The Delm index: 7373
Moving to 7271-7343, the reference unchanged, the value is 7341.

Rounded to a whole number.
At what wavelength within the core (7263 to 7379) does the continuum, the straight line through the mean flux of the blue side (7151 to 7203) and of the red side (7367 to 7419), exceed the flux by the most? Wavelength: 7361 angstrom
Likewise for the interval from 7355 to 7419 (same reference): 7417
